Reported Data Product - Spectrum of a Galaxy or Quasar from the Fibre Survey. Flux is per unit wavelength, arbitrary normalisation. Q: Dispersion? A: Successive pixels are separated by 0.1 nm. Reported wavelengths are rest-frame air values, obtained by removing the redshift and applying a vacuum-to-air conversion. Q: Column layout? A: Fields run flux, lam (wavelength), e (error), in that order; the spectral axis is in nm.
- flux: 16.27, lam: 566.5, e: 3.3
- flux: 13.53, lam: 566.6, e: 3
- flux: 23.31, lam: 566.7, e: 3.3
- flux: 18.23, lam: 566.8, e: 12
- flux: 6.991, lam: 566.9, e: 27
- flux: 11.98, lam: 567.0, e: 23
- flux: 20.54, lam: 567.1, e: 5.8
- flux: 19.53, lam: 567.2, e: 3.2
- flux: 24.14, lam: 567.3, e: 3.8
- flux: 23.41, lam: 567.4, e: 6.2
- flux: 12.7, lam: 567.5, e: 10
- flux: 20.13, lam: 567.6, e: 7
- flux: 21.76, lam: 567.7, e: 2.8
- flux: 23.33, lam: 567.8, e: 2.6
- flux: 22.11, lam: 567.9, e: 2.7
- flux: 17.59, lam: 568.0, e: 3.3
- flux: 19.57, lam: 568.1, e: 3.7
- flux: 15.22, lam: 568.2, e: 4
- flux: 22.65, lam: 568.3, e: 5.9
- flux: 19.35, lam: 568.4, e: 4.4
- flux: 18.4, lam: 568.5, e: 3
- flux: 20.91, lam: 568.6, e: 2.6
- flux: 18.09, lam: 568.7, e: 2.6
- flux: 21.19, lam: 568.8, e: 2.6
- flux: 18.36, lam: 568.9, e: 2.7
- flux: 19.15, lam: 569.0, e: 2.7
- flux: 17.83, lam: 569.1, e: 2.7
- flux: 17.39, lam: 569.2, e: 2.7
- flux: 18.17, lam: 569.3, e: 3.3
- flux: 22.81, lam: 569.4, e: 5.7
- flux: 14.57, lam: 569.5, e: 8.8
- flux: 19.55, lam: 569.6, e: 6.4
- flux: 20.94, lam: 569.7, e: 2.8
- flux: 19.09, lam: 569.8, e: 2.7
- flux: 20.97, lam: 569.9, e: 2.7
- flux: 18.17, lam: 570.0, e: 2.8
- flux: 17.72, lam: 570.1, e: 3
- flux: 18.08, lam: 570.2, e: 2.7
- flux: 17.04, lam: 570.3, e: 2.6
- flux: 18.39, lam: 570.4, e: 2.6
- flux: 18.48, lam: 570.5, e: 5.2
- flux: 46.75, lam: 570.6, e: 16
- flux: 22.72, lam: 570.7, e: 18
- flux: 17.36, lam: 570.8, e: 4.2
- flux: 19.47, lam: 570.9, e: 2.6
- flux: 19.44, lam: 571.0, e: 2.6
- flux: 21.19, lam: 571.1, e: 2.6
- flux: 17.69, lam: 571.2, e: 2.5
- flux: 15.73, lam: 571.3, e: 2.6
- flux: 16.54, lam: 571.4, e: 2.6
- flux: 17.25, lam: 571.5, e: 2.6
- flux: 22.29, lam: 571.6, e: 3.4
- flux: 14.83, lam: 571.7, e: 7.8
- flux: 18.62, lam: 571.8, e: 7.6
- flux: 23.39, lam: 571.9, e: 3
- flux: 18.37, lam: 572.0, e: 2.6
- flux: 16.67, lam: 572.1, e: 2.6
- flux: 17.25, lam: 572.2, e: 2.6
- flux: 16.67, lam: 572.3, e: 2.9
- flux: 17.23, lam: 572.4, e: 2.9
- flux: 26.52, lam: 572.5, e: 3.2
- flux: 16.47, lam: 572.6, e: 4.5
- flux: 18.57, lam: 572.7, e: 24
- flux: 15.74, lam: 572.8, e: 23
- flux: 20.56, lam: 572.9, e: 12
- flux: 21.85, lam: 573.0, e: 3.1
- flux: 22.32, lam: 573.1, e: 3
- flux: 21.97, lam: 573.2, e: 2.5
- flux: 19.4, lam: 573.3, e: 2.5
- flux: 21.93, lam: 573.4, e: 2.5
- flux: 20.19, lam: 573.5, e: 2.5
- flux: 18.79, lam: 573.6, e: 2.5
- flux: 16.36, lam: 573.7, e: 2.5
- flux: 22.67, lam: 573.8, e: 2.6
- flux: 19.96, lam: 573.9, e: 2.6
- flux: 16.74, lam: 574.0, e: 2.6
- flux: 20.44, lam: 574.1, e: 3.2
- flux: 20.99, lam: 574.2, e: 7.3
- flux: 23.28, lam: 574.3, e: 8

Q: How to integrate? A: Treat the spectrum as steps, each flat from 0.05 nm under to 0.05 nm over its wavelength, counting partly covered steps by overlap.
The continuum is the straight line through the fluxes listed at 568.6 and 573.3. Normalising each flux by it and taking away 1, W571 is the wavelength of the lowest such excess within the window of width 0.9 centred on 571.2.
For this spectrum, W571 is 571.3 nm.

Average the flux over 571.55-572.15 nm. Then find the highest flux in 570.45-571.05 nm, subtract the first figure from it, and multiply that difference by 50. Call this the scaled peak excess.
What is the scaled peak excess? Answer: 1386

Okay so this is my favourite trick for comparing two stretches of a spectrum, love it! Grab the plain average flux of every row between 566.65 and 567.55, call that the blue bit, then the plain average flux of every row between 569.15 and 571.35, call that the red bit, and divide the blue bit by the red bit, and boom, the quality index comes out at 0.89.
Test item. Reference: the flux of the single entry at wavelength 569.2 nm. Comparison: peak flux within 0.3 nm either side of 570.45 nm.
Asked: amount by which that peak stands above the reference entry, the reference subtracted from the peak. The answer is 29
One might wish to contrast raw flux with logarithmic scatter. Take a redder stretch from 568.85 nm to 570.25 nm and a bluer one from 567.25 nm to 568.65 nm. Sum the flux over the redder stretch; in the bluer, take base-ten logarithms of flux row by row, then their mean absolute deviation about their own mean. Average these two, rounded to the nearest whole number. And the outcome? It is 131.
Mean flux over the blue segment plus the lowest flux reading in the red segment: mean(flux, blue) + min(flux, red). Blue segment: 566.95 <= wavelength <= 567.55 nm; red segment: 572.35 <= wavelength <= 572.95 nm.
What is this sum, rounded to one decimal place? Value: 34.5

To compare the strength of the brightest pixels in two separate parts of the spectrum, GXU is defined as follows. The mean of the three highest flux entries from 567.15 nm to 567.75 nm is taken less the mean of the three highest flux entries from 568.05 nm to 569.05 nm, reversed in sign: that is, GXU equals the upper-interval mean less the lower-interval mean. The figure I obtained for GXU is -1.5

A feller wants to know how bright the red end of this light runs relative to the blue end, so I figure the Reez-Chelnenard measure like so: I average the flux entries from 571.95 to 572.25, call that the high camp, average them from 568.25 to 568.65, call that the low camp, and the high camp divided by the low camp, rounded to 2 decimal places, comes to 0.86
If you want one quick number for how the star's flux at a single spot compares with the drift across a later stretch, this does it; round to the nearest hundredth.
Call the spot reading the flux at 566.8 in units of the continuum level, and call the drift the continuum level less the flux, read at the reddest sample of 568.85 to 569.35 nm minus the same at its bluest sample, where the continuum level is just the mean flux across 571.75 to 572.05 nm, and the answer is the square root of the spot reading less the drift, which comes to 0.85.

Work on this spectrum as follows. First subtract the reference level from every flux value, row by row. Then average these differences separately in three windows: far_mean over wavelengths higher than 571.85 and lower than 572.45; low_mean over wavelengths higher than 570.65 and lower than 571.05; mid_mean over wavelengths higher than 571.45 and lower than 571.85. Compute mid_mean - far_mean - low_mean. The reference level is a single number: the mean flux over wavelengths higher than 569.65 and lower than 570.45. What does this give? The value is -1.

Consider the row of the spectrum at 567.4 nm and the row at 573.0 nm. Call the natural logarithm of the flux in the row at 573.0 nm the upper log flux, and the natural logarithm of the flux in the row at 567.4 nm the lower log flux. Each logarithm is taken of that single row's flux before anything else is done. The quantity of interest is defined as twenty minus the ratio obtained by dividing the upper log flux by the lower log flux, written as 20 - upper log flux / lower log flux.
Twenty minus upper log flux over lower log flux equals 19.0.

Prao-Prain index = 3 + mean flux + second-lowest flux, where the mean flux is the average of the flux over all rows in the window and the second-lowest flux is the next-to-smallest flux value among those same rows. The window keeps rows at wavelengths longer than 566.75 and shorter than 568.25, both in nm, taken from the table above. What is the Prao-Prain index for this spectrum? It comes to 33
